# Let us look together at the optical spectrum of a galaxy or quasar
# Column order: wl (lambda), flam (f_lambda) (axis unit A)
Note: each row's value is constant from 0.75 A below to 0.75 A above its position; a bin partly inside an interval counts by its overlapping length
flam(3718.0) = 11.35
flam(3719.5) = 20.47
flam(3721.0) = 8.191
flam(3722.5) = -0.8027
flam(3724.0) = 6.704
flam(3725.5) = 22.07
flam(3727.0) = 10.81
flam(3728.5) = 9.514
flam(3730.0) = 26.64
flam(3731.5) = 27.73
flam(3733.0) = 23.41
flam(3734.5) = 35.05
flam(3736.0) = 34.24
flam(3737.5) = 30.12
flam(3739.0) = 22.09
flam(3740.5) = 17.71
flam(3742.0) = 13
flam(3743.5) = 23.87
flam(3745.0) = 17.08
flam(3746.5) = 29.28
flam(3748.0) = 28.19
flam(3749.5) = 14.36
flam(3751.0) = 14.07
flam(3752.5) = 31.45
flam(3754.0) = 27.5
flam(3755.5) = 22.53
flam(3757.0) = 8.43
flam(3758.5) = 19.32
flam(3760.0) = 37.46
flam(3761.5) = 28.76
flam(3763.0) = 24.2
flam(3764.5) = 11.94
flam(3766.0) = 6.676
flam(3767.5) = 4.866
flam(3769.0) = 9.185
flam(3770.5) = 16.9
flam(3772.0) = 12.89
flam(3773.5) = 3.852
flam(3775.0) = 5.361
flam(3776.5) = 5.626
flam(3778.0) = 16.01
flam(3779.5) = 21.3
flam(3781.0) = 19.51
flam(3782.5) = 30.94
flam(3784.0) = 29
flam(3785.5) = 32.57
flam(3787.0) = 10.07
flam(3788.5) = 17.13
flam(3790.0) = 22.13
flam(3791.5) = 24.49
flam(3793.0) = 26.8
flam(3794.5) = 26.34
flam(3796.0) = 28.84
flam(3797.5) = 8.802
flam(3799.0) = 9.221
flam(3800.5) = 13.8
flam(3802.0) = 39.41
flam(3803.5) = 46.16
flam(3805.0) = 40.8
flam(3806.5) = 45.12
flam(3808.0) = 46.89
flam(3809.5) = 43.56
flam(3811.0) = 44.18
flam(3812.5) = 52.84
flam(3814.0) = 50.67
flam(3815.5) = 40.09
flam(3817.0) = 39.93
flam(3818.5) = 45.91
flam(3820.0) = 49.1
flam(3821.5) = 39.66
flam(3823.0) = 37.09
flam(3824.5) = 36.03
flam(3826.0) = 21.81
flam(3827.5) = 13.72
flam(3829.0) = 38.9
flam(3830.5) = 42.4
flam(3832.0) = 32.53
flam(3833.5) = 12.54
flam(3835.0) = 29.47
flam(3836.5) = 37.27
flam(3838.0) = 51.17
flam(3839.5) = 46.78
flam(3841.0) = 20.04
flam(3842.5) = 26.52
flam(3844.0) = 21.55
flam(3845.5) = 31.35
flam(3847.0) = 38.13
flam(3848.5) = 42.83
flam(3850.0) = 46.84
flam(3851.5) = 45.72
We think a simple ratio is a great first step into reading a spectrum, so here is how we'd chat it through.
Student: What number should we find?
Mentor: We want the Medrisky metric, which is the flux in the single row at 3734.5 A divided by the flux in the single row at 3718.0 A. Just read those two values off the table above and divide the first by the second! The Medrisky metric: 3.1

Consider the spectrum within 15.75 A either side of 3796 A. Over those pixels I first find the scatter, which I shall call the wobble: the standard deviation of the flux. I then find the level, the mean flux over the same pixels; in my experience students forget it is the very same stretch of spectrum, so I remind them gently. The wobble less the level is -16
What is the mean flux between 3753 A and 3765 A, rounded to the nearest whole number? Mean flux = 23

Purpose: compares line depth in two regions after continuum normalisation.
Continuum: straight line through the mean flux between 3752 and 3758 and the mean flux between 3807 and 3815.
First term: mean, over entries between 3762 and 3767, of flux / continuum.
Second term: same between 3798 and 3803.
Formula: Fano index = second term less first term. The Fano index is -0.06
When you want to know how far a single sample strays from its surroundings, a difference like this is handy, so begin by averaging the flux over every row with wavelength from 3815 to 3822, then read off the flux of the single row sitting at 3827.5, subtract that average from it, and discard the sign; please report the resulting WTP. 29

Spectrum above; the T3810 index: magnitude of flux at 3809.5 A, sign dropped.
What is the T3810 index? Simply 44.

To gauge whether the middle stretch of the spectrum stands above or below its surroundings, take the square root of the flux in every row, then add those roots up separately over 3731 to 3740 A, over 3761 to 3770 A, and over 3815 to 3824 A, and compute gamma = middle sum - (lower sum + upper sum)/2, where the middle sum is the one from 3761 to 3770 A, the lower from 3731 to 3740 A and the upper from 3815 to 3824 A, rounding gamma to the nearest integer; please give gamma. -14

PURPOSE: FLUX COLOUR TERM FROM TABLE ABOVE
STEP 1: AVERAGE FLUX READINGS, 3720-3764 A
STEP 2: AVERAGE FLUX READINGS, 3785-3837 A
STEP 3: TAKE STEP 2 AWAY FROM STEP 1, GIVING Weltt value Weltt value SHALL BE -12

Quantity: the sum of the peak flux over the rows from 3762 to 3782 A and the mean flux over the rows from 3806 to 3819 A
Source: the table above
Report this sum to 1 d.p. 69.7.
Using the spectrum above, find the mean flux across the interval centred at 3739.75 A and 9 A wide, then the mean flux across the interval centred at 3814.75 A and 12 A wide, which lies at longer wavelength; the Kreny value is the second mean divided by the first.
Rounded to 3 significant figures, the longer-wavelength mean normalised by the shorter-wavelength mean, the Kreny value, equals 1.95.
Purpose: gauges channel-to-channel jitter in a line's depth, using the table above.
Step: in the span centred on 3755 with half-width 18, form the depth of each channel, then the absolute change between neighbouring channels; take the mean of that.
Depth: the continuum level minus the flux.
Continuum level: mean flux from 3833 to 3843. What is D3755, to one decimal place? 7.8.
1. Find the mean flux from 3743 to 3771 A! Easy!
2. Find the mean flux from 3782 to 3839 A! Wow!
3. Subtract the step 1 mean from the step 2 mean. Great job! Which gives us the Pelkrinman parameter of 13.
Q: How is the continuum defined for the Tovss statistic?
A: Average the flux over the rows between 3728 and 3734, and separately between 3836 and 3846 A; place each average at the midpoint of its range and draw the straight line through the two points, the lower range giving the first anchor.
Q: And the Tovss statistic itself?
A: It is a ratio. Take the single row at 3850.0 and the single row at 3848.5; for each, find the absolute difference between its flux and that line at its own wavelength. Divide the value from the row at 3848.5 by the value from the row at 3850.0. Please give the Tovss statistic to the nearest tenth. 0.7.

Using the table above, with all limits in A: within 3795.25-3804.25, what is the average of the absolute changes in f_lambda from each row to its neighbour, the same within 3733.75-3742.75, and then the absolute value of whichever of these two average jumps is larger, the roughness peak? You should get 11.5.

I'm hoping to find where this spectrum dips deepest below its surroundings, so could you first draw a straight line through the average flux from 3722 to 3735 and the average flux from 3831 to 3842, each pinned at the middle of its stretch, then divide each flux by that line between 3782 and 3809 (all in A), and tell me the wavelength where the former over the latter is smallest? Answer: 3797.5 A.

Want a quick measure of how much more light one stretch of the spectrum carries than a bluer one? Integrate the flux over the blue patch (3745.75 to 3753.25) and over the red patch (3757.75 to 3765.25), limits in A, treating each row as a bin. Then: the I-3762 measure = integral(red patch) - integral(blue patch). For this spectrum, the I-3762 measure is 6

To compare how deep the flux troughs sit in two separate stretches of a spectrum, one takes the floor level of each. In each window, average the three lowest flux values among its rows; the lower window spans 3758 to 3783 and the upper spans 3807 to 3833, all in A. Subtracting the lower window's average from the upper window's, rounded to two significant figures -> 18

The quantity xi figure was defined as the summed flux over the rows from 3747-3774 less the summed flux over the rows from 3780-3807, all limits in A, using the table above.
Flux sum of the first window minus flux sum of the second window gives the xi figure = -149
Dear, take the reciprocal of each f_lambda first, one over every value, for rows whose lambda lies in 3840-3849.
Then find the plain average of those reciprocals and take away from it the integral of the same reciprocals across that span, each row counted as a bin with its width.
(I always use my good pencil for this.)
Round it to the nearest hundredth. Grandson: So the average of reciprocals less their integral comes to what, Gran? -0.29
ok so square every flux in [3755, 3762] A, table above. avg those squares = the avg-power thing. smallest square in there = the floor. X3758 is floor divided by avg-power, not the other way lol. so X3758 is 0.11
